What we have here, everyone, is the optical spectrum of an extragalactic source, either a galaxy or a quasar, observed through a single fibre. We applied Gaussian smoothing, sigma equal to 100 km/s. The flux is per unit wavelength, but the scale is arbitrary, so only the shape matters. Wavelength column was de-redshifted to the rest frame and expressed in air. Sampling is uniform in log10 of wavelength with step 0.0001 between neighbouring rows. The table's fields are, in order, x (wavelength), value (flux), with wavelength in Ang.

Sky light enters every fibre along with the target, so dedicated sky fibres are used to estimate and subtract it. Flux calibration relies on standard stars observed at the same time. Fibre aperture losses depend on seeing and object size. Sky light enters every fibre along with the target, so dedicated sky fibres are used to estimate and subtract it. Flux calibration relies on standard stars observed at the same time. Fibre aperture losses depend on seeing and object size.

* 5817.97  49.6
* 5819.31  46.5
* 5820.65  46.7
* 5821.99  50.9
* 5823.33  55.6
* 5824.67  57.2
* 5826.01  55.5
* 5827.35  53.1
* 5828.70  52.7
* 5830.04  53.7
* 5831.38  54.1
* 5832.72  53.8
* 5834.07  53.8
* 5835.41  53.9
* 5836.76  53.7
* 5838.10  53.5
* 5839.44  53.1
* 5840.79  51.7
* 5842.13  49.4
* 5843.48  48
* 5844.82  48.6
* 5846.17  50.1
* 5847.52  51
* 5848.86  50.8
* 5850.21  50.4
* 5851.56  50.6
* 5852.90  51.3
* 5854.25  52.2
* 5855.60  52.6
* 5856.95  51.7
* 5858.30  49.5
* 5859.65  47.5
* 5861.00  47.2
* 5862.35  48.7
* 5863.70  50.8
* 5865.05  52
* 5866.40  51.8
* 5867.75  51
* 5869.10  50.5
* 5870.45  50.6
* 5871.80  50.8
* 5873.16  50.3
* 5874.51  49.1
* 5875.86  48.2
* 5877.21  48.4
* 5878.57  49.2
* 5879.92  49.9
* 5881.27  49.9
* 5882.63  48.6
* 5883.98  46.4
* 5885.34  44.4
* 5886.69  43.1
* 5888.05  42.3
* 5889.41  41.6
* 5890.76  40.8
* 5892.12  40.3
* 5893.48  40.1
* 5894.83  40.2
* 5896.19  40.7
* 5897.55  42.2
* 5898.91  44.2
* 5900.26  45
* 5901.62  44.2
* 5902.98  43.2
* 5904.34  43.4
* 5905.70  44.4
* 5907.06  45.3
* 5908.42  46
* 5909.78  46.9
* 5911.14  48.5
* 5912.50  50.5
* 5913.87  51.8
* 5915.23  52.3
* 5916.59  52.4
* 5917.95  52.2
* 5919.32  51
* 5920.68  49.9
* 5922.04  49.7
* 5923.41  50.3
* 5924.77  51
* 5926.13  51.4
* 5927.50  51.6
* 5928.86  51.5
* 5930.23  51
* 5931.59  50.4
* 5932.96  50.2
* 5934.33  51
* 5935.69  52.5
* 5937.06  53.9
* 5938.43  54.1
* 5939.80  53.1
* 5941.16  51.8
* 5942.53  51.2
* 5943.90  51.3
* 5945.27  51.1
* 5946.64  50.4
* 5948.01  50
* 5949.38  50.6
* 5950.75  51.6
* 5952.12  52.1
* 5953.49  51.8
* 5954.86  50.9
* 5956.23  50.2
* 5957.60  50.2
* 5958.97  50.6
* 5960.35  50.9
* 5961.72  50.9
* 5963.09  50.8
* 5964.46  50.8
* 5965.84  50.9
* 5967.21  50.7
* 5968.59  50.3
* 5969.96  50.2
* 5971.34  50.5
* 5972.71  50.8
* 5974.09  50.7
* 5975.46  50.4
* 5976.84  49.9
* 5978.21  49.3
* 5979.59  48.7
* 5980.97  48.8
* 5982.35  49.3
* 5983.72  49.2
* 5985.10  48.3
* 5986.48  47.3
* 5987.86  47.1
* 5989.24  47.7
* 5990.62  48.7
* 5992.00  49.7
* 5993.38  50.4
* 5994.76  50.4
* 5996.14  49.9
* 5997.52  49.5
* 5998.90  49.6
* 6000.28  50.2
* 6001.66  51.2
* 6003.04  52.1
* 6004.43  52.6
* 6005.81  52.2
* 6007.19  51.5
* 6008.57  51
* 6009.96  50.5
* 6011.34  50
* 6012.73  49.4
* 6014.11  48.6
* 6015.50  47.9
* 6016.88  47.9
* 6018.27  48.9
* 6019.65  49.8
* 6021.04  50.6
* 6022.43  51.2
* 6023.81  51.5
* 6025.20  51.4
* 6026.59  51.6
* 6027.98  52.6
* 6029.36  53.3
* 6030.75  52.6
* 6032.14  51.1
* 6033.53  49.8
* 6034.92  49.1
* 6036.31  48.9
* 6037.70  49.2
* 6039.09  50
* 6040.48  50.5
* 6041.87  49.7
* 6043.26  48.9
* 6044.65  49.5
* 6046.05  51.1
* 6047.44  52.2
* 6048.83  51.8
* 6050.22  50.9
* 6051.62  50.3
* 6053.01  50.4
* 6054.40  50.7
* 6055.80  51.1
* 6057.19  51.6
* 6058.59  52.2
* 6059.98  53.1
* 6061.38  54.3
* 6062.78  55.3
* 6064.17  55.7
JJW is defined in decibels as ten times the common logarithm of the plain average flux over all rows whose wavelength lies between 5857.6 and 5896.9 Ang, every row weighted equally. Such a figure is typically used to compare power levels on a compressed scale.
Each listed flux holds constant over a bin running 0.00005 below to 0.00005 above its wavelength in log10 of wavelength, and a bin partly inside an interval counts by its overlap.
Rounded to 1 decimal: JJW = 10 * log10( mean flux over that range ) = 16.7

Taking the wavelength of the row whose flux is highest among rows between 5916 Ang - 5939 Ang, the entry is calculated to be 5938.43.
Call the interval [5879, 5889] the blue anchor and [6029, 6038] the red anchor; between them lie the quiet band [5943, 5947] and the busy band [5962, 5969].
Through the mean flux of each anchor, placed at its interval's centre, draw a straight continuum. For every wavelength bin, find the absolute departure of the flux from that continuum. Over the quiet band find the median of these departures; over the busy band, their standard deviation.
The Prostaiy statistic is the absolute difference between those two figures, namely 2.8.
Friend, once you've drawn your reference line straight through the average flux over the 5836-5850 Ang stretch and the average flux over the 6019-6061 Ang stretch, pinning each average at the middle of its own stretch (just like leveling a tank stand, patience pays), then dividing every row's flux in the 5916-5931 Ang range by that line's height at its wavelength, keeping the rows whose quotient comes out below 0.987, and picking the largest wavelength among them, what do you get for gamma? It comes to 5922.04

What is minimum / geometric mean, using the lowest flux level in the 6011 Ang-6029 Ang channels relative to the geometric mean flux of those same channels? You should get 0.956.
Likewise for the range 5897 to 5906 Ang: 0.964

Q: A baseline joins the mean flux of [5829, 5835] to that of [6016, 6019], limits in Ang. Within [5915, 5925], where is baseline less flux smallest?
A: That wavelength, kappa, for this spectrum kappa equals 5916.59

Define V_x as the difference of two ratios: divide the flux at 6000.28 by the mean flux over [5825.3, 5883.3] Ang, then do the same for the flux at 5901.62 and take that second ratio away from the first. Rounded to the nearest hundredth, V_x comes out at 0.12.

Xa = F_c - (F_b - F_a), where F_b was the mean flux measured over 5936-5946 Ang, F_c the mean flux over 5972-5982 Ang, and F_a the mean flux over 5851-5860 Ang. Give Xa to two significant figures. 48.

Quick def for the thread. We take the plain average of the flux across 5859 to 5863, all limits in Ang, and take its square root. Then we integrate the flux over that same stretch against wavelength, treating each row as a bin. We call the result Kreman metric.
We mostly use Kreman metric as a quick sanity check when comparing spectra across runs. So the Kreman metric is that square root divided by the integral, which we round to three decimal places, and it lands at 0.036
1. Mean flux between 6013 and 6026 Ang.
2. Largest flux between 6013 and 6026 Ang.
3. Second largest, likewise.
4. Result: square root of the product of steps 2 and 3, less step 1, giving 1.7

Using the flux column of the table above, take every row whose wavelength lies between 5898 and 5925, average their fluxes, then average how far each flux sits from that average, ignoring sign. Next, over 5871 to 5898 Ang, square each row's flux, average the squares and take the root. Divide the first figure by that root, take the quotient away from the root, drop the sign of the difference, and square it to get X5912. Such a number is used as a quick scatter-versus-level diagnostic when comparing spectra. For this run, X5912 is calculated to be 2064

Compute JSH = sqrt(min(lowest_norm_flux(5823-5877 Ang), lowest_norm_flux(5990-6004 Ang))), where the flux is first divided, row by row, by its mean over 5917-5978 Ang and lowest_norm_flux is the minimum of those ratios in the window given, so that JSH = 0.962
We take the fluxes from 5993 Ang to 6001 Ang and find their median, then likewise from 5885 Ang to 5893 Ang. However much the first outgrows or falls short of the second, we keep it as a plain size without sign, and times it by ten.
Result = 81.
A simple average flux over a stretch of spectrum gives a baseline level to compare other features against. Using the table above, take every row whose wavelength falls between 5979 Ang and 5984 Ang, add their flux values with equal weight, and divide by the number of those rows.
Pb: 49.0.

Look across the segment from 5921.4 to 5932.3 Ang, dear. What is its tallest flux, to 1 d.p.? 51.6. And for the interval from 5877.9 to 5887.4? 49.9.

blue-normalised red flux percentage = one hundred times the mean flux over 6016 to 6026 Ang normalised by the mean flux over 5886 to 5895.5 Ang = 122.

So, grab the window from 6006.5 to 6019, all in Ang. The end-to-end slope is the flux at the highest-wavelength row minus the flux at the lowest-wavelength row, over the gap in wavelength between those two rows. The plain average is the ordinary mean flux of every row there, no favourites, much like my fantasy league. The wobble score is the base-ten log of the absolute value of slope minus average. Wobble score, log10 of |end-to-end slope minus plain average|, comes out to 1.70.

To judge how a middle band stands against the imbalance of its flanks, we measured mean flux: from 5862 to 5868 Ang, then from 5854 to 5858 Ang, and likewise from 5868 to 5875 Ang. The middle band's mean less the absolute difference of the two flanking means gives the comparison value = 49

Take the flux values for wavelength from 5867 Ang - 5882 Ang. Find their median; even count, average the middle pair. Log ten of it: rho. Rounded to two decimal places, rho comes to 1.70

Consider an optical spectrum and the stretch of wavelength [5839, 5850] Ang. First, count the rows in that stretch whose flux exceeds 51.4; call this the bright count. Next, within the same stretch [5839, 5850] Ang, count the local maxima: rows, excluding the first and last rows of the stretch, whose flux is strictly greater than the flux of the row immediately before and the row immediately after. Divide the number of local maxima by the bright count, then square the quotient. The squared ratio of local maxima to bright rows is 0.25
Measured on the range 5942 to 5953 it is 0.25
